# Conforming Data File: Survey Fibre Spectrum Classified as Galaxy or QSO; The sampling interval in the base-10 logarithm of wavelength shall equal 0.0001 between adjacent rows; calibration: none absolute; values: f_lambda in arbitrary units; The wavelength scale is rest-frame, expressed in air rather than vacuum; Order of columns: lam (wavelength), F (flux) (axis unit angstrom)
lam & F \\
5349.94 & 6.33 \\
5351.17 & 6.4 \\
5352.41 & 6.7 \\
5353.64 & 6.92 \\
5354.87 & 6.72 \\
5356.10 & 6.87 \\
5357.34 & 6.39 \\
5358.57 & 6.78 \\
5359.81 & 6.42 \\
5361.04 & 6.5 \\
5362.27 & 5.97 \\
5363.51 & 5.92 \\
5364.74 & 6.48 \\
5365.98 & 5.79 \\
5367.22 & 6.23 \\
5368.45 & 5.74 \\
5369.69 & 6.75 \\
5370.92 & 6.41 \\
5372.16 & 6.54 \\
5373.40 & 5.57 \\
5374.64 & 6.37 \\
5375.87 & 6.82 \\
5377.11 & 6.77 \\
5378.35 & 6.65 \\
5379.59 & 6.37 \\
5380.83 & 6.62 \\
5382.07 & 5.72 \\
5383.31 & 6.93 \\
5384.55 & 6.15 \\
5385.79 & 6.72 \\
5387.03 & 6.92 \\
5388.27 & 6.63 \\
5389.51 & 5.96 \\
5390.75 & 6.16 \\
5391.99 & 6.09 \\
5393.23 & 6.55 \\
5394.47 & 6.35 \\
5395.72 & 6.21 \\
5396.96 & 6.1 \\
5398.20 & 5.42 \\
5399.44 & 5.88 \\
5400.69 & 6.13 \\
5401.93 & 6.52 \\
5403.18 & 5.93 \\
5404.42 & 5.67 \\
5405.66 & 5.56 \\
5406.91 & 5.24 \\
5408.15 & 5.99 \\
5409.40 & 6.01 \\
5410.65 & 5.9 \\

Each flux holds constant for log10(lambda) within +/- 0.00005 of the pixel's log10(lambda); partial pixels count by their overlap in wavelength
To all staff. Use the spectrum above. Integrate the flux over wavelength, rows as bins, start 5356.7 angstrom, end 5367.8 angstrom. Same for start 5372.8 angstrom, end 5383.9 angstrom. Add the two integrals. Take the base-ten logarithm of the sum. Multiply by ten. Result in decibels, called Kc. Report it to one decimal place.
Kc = 21.5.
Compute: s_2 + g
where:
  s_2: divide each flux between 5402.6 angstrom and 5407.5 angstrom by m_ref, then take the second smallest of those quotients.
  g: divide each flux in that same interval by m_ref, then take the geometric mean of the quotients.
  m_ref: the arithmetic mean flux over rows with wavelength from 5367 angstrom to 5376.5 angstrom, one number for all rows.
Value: 1.77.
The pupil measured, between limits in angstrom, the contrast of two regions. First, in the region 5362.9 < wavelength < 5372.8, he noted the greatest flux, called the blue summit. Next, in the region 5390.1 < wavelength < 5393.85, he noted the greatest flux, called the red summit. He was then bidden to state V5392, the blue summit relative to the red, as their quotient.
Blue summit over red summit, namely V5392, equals 1.03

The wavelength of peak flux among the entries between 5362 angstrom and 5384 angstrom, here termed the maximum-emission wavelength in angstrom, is 5383.31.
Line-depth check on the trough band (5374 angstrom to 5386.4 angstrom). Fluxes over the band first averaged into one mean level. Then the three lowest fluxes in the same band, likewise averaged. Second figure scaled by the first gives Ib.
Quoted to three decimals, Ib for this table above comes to 0.934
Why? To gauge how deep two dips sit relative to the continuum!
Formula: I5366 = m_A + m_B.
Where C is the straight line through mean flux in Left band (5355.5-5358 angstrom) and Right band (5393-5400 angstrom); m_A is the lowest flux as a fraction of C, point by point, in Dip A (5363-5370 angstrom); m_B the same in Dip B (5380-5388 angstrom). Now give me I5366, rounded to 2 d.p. 1.80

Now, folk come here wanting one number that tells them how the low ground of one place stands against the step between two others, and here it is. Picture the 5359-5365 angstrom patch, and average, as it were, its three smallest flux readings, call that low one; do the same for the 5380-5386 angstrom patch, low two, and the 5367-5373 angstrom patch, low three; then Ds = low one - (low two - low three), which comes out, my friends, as 6.1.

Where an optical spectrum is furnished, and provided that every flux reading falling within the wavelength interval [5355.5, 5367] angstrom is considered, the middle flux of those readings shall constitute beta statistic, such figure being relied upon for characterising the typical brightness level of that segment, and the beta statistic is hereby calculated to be 6.42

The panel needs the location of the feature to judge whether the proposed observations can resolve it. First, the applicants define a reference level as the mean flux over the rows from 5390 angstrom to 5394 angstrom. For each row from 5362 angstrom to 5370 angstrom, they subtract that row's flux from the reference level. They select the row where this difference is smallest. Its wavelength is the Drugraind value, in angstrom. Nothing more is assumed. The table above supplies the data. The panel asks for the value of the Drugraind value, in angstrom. 5369.69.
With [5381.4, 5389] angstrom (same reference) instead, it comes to 5383.31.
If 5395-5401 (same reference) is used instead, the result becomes 5395.72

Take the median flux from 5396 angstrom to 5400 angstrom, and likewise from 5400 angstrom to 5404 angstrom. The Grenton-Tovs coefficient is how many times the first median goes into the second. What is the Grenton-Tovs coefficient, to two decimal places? 1.04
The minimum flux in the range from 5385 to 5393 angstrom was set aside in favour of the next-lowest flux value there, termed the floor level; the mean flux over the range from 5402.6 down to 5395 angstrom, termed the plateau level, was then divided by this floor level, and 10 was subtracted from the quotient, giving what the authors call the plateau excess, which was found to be -9.01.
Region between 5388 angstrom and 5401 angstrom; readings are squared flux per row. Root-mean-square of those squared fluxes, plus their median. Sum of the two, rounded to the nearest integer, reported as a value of 75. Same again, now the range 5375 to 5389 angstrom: 88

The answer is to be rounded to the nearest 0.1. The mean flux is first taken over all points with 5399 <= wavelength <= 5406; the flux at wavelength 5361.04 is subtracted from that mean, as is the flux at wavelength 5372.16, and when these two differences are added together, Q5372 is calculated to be -1.1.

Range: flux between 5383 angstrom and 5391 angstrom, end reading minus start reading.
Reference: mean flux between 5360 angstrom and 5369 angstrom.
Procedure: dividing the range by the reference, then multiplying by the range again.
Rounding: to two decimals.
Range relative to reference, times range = 0.10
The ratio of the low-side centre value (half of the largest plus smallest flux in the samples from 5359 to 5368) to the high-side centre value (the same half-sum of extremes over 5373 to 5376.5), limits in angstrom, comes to 0.99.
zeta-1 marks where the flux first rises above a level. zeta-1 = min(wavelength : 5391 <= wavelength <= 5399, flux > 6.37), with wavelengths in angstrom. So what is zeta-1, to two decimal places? 5393.23 angstrom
